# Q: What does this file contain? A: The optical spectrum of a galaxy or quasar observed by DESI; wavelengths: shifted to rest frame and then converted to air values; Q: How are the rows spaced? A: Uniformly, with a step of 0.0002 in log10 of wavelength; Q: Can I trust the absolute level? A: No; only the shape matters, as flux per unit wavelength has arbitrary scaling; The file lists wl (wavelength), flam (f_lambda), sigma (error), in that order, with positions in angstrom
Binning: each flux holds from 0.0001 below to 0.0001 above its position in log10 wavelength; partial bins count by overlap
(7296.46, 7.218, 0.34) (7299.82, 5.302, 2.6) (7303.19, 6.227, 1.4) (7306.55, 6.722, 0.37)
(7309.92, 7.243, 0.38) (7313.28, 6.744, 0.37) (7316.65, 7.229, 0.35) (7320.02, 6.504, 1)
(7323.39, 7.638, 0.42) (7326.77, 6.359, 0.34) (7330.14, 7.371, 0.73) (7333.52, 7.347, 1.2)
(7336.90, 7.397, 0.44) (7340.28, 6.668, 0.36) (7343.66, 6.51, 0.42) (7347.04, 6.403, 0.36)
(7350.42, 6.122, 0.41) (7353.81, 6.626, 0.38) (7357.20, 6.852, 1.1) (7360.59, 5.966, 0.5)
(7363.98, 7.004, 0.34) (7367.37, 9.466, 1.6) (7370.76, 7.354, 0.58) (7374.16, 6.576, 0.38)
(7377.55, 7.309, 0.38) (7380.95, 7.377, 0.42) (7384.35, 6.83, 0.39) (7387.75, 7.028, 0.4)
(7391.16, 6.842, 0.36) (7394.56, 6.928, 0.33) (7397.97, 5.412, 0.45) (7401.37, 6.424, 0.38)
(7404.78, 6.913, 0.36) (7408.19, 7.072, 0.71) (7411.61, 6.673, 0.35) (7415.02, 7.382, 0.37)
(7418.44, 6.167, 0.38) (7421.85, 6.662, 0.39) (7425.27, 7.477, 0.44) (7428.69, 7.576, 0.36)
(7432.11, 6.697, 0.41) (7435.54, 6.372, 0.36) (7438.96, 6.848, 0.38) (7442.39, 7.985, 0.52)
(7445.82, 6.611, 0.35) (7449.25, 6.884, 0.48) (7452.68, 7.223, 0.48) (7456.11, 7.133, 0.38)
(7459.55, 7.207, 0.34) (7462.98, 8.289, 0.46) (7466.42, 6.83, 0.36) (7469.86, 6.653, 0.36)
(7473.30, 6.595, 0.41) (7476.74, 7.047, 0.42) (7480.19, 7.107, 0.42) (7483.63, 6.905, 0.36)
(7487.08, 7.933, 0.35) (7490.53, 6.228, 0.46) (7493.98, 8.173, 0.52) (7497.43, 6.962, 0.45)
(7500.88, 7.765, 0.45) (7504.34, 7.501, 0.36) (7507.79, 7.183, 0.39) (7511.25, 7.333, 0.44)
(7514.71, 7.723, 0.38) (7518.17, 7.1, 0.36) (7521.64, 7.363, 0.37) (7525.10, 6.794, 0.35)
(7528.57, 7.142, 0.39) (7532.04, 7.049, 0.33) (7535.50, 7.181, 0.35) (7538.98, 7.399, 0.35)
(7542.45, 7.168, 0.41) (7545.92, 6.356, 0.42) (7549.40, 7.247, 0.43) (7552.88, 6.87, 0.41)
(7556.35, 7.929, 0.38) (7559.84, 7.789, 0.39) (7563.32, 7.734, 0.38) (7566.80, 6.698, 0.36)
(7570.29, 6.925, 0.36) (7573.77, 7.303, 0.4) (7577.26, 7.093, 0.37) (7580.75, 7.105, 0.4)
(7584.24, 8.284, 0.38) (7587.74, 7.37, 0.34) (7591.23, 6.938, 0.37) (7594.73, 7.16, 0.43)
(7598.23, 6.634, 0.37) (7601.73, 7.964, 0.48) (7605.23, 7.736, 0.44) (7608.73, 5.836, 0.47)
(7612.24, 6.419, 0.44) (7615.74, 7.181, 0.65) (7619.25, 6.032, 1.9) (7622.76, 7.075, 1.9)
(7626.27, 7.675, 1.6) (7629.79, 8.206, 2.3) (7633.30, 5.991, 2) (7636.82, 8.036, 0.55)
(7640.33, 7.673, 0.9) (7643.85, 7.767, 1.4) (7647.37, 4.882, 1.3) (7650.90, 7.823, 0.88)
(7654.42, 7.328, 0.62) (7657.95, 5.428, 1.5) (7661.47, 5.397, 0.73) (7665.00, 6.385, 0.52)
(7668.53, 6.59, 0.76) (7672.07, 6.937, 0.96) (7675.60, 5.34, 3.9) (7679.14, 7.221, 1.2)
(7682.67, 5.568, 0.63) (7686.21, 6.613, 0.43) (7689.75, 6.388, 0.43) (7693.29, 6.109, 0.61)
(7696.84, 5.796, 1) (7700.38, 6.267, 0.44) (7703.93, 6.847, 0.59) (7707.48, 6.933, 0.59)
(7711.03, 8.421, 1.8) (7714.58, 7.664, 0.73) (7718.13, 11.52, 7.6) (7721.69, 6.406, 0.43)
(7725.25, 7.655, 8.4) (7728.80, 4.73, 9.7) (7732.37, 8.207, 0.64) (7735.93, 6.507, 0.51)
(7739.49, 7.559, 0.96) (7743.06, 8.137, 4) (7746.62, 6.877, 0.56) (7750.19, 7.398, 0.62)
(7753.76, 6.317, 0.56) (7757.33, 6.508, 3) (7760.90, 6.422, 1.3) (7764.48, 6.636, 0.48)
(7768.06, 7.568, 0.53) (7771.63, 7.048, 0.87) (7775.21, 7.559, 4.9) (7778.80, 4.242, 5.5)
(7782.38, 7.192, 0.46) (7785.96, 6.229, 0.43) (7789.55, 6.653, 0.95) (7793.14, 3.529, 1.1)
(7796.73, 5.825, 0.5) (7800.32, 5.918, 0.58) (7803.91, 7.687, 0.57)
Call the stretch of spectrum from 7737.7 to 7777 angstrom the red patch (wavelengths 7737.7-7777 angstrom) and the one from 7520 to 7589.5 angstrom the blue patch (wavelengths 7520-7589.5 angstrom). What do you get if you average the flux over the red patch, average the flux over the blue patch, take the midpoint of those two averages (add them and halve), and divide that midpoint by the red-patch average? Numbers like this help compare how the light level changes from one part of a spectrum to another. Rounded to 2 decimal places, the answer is 1.01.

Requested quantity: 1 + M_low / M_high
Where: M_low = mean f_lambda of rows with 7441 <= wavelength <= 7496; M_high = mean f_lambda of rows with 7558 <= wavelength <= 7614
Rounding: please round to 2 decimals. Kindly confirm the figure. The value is 2.00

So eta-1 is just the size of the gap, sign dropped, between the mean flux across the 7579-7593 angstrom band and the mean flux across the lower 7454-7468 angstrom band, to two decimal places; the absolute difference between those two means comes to 0.06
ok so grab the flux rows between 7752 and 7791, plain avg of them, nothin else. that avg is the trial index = 6.58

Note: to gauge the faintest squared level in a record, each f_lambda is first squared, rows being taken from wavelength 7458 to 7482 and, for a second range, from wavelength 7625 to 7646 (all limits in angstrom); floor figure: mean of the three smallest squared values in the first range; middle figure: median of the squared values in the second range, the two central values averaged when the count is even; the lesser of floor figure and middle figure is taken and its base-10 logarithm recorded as 1.65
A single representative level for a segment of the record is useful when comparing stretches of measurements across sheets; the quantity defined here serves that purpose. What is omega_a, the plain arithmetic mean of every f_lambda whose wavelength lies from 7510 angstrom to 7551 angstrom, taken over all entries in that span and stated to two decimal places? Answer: 7.15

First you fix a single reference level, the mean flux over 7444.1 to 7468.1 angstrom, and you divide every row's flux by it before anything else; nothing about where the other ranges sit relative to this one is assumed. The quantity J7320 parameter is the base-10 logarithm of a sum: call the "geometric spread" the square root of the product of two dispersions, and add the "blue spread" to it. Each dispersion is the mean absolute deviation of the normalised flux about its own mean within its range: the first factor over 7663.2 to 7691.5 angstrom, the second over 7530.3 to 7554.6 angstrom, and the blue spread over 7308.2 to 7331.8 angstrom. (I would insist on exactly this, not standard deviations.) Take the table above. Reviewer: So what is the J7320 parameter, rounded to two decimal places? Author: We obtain -0.98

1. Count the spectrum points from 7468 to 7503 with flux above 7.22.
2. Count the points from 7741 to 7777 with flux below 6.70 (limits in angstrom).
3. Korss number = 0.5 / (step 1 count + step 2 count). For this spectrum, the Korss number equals 0.07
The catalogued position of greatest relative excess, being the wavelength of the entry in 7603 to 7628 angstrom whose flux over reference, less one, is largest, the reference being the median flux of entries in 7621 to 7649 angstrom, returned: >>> 7605.23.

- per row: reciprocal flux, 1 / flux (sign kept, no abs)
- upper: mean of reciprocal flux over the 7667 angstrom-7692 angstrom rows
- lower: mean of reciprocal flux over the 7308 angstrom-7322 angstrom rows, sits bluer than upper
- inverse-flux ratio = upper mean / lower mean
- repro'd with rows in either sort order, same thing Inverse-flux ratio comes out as 1.10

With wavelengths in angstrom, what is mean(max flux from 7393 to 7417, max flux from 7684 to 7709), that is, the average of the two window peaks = 7.2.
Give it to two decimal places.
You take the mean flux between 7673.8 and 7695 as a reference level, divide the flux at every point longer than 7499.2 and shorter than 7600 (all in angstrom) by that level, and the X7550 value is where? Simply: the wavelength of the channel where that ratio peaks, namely 7584.24 angstrom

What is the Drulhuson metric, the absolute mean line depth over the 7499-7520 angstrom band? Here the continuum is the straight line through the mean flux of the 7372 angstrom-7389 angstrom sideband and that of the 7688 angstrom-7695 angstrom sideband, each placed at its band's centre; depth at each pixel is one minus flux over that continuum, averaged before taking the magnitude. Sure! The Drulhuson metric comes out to 0.11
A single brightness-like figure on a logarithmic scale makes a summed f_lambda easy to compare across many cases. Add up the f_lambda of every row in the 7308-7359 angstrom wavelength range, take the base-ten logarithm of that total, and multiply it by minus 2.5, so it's -5.03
